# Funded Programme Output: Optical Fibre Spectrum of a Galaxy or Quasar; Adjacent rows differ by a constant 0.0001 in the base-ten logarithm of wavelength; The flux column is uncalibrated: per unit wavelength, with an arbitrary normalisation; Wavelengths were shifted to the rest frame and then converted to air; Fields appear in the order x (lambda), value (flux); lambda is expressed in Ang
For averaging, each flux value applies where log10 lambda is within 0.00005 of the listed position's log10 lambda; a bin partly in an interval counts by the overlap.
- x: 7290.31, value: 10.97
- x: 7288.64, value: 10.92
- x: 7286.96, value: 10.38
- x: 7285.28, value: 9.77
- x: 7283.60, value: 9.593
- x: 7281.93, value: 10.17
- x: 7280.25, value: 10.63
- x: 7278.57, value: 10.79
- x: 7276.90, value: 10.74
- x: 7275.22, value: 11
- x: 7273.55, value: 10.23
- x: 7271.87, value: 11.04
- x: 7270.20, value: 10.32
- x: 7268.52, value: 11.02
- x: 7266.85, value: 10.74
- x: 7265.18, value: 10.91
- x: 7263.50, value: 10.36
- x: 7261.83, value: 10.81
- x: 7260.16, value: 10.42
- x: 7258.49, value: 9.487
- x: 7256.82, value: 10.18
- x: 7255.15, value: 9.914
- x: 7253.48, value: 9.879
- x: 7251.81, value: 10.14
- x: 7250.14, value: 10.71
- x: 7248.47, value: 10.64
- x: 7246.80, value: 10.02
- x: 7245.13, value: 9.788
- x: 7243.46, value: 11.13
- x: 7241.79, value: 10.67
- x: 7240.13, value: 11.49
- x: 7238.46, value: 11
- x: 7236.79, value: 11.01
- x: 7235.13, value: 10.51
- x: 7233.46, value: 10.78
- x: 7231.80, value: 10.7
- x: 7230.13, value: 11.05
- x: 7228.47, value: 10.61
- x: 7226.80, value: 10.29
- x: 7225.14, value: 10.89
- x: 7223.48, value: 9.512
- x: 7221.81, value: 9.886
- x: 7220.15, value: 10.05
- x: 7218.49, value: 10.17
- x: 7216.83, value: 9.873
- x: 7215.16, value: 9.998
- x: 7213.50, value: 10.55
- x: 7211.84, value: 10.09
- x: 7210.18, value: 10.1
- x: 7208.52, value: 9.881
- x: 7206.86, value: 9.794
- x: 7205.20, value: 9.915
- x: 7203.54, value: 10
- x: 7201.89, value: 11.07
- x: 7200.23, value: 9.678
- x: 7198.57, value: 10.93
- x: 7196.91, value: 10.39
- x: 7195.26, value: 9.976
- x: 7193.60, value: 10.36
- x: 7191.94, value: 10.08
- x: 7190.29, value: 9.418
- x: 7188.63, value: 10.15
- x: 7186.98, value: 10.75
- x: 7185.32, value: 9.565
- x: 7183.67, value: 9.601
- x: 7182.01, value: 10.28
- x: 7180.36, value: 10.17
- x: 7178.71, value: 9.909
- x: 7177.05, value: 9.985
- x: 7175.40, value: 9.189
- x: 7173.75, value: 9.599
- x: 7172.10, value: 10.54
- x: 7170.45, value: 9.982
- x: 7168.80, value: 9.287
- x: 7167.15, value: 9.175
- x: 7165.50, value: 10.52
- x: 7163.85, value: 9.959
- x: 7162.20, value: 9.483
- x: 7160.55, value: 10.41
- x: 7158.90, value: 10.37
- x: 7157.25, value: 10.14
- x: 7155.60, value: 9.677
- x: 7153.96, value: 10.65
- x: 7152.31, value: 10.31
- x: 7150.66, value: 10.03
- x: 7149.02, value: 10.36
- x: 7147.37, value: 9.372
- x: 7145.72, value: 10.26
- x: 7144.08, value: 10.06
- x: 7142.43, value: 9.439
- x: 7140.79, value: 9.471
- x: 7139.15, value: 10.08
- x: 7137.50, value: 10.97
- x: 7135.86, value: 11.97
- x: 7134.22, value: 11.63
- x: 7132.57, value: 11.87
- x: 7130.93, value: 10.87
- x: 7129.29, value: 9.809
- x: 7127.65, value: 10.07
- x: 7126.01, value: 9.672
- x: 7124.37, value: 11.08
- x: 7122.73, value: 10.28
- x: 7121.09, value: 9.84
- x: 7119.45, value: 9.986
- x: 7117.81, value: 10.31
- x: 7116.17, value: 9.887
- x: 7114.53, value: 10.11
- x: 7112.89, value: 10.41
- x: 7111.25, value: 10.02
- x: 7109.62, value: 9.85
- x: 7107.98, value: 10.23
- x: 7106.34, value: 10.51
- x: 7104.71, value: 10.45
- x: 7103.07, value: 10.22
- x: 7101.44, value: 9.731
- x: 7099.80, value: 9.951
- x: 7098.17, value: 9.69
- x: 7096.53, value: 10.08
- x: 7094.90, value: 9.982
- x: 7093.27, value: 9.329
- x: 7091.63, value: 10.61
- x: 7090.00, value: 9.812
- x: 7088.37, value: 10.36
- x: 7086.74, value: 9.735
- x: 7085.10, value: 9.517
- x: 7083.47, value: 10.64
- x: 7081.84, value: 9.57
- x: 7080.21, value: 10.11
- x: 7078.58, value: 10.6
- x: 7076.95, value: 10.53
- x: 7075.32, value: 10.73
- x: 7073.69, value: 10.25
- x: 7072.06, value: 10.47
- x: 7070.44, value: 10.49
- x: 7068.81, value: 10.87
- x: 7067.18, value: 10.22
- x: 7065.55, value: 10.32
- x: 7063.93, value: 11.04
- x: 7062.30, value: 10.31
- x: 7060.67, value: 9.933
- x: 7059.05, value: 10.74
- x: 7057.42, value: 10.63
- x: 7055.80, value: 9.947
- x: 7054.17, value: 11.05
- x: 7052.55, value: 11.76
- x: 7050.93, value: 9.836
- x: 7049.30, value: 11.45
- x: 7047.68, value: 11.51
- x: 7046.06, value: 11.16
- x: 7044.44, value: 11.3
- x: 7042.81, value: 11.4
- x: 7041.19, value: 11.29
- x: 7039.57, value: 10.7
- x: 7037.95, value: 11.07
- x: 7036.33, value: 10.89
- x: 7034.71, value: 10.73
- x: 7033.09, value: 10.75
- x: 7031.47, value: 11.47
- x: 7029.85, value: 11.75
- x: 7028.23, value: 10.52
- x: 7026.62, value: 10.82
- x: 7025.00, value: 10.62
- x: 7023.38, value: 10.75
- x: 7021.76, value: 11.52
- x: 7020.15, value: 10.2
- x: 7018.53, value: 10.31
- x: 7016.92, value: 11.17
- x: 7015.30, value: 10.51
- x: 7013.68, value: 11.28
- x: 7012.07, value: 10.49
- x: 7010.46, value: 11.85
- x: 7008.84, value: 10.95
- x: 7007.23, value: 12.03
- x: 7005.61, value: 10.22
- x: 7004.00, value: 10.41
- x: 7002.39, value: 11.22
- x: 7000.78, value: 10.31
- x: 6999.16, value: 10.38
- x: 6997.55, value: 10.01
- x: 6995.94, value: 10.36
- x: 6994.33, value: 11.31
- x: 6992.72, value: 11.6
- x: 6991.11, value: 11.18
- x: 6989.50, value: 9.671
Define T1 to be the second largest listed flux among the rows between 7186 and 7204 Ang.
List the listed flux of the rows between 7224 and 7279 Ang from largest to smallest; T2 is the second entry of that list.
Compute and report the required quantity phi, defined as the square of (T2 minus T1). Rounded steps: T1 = 10.93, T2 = 11.13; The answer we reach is 0.04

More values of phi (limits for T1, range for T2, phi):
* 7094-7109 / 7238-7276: 0.46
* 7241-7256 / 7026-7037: 0.58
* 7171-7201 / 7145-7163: 0.12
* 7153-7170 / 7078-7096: 0.01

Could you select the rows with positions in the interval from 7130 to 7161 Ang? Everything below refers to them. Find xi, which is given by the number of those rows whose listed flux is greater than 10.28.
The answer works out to 10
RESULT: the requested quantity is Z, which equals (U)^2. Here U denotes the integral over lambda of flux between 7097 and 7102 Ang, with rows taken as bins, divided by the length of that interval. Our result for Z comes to 96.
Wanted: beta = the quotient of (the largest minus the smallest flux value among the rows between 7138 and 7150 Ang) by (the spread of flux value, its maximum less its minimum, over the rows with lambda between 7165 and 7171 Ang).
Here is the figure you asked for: 0.7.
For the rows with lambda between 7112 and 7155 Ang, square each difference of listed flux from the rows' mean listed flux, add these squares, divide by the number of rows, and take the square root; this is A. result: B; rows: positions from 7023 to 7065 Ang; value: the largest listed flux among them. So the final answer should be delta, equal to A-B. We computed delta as -11.08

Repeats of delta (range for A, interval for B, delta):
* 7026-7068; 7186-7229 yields -10.53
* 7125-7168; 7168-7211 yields -10.35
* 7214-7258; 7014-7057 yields -11.26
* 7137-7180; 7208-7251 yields -11.01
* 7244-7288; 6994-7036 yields -11.58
